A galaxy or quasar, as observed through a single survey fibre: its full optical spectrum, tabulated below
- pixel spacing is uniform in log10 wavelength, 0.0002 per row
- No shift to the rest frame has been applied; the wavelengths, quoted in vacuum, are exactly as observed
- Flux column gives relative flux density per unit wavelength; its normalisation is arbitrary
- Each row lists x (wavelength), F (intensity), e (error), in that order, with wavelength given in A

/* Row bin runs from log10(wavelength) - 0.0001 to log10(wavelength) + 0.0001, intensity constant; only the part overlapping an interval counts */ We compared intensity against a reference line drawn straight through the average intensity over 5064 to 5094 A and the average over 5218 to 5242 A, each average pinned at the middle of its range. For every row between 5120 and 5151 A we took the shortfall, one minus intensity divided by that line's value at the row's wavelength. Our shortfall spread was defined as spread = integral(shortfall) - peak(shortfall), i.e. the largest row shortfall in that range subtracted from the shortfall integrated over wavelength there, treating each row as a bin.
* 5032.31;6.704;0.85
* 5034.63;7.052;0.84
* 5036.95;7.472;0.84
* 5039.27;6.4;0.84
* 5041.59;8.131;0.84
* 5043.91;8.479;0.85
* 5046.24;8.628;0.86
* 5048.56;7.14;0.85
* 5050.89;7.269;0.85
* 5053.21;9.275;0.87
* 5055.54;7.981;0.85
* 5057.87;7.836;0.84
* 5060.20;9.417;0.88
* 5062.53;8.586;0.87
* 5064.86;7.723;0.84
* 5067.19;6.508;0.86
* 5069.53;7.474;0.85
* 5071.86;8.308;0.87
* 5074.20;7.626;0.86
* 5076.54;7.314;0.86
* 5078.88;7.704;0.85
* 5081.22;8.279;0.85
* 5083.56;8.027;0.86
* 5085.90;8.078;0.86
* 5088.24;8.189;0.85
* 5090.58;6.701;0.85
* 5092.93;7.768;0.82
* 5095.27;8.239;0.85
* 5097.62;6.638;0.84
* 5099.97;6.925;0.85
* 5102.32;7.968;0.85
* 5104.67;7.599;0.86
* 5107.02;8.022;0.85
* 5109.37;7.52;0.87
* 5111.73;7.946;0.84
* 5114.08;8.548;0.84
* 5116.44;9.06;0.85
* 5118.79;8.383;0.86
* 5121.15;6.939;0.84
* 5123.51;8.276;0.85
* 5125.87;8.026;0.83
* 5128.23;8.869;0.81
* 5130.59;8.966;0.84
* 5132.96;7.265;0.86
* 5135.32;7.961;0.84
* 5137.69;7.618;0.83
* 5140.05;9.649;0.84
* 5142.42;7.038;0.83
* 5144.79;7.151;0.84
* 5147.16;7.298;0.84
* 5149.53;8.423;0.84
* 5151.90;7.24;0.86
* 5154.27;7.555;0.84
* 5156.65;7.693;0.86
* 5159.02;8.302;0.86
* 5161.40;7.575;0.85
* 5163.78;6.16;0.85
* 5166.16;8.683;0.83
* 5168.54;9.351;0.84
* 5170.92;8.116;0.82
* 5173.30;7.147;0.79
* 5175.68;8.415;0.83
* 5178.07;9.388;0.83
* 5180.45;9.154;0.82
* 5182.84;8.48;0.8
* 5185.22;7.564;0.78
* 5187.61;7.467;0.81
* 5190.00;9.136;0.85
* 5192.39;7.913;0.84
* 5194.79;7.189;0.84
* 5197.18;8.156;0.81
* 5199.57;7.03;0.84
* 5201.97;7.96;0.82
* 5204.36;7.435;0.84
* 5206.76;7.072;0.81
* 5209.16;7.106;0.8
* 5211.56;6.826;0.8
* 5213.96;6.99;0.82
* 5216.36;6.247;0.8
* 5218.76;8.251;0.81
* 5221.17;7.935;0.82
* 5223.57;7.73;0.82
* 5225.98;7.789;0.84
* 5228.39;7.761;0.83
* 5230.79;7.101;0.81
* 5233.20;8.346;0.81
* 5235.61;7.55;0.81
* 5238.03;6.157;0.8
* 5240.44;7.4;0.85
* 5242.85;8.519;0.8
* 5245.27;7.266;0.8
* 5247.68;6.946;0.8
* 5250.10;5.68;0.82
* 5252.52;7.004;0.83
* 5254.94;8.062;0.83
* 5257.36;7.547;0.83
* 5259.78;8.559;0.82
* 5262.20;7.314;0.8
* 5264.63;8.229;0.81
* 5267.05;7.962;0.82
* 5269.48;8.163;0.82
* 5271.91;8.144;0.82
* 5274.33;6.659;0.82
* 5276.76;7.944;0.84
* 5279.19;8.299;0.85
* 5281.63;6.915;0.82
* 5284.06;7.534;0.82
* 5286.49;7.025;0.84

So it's -1.4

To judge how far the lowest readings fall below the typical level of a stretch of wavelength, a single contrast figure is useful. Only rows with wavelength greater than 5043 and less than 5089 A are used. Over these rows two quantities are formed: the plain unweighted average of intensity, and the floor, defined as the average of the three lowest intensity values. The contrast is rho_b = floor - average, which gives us -1.0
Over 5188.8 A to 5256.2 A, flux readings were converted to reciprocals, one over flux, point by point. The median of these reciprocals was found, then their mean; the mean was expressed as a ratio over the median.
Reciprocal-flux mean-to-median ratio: 1.01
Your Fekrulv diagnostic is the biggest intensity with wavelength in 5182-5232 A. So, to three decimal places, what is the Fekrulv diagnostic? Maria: 9.136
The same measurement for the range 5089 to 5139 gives 9.060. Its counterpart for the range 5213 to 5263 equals 8.559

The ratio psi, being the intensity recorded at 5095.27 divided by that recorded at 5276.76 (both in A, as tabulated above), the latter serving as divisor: 1.04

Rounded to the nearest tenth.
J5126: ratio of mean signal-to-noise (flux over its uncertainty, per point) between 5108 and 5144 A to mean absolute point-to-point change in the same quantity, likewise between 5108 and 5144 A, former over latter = 8.3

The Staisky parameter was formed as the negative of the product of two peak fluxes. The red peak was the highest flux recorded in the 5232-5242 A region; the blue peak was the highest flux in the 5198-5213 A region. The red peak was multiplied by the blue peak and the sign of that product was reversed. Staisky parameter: -66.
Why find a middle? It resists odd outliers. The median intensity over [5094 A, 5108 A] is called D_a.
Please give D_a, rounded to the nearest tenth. 7.8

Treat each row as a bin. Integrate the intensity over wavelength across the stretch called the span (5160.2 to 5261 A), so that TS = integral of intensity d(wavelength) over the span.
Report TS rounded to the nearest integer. 773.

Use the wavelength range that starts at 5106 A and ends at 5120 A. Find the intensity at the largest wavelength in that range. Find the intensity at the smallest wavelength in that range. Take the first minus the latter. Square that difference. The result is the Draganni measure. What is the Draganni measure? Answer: 0.13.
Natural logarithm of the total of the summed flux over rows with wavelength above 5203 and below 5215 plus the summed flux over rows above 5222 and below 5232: 4.19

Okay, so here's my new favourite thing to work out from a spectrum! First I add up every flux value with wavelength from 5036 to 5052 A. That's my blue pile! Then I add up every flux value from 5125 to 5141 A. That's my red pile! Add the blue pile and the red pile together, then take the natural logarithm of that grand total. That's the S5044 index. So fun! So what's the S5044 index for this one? 4.72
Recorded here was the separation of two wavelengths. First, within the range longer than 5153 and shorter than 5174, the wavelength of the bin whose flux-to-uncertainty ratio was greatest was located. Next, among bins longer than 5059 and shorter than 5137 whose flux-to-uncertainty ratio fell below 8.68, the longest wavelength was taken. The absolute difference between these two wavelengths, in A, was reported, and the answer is 35.6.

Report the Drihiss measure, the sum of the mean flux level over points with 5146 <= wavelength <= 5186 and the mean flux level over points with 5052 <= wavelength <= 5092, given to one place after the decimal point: 16.0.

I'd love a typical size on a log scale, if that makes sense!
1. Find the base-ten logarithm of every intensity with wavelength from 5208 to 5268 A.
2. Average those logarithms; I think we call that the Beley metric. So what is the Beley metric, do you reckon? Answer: 0.870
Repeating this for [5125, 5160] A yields 0.898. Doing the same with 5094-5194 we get 0.900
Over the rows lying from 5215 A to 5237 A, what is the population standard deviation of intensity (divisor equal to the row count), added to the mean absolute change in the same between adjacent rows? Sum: 1.3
